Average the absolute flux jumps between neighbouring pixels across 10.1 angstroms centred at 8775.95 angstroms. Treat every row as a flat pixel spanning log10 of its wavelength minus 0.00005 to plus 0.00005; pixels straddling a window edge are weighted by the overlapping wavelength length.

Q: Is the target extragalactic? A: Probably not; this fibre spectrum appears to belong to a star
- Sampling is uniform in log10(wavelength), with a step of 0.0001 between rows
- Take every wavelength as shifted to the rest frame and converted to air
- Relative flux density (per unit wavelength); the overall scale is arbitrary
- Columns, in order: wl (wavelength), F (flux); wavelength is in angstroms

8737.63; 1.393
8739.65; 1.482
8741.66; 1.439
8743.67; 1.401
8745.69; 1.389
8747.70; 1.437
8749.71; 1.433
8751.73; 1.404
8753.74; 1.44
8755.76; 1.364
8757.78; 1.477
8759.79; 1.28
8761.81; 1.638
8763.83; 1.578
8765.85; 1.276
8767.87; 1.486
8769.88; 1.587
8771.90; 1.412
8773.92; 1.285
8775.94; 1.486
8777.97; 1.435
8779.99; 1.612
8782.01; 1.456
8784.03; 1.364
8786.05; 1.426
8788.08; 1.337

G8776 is 0.139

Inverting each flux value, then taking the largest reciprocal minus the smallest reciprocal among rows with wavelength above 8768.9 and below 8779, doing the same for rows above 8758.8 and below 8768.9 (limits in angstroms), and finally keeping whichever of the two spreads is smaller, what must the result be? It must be 0.15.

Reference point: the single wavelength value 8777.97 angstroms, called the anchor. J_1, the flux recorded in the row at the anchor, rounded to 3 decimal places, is 1.435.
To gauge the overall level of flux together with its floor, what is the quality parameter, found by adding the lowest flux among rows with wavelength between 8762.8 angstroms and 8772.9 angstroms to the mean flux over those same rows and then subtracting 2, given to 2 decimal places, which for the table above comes 0.74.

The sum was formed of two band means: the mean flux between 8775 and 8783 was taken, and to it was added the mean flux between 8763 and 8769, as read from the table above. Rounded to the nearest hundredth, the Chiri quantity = 2.94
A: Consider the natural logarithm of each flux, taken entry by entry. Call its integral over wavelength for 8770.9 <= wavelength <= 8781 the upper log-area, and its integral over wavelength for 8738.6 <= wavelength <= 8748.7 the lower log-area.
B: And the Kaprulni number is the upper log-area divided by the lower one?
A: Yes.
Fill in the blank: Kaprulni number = 1.03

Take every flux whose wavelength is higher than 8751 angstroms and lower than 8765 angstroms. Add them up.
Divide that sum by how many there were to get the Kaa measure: 1.45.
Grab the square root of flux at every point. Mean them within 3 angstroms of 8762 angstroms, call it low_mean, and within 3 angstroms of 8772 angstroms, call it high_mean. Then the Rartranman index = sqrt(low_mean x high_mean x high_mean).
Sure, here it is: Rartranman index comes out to 1.32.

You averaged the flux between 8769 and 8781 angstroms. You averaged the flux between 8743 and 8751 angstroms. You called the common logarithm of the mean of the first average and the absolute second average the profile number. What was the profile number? 0.159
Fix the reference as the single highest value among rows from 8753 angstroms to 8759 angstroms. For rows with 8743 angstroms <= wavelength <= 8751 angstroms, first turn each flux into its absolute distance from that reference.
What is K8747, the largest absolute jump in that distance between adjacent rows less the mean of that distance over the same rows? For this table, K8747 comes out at -0.01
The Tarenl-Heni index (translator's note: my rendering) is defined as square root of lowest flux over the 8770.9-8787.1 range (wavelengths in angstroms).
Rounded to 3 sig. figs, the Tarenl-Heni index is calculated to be 1.13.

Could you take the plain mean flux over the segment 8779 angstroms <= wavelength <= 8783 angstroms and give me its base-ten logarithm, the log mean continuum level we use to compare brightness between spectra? 0.186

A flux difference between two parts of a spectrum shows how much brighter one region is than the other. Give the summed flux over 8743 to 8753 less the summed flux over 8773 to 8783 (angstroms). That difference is -0.21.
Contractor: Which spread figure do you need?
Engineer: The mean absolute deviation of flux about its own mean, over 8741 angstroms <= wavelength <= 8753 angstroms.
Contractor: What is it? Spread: 0.019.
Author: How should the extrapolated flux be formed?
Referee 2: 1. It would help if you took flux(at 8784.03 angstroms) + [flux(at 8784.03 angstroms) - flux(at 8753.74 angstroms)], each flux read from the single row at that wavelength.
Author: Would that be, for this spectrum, 1.3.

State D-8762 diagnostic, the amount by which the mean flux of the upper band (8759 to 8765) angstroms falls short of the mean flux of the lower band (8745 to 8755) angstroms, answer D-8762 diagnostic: -0.08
